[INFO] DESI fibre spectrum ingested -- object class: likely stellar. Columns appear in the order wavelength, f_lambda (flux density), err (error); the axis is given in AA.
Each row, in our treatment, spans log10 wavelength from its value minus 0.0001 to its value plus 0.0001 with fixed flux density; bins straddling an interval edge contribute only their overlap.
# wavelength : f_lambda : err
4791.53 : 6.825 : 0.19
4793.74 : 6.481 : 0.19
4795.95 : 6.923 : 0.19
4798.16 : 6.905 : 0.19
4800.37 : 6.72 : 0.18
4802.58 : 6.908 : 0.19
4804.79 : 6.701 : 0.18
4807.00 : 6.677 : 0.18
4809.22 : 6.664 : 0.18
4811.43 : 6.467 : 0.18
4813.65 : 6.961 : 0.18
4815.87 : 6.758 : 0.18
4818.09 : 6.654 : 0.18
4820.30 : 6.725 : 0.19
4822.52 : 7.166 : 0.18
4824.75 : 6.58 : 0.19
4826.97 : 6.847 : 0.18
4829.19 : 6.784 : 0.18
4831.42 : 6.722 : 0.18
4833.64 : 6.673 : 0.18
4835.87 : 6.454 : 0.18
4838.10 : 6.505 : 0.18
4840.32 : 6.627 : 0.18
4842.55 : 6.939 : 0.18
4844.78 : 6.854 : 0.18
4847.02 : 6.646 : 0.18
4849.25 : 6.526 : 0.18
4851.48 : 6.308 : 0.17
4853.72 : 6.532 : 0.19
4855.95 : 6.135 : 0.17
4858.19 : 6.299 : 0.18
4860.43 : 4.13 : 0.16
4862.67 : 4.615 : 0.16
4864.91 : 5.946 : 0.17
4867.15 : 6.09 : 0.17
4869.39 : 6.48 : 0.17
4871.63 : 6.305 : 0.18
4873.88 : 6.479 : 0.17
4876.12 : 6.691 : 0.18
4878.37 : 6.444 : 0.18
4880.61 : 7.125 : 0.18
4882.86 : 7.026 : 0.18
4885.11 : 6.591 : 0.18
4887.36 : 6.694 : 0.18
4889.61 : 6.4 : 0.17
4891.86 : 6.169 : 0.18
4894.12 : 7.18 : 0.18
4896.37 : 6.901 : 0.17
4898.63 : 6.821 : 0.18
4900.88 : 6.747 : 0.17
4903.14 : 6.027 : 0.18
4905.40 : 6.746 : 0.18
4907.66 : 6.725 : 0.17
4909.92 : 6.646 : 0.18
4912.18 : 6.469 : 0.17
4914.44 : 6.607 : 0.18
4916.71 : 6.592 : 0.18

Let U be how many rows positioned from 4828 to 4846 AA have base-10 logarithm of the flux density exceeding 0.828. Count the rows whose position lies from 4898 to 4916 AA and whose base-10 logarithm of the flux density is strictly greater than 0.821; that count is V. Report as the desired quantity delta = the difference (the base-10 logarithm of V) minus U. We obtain -2.3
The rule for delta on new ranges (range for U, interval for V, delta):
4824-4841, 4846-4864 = -2.0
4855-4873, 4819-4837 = 0.8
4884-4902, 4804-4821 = -3.2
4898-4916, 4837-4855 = -2.4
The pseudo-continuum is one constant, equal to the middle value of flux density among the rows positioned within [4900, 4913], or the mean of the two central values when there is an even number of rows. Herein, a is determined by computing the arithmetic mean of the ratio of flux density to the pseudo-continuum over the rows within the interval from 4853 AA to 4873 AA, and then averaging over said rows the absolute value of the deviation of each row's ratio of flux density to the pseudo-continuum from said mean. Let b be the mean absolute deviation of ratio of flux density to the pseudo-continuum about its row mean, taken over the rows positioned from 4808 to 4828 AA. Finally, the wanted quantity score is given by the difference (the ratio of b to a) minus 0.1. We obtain 0.1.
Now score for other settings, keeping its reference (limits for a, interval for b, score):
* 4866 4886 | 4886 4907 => 1.1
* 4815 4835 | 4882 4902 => 2.0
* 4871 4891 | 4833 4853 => 0.6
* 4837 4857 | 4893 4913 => 1.1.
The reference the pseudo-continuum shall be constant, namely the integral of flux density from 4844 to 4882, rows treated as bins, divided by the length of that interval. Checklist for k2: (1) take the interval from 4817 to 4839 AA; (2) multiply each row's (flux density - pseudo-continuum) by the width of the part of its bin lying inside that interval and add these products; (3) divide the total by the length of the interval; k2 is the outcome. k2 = 0.50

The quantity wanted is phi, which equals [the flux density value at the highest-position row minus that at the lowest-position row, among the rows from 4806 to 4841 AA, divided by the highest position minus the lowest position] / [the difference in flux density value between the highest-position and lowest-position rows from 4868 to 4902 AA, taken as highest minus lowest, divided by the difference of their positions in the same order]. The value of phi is -0.2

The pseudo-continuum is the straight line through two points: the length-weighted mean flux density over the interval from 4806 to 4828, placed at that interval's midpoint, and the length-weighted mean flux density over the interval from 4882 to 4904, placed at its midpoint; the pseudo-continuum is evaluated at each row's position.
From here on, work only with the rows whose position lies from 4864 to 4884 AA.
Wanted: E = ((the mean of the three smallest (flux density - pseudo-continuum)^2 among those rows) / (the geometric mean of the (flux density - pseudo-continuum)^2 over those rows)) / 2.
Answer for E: 0.23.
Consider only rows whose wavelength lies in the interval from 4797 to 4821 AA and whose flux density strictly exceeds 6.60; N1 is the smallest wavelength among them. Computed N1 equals 4798.16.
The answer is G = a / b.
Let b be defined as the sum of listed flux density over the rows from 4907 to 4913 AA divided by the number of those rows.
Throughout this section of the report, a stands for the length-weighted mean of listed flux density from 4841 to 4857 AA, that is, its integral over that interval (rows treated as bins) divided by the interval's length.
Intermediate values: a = 6.57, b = 6.61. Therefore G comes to 0.99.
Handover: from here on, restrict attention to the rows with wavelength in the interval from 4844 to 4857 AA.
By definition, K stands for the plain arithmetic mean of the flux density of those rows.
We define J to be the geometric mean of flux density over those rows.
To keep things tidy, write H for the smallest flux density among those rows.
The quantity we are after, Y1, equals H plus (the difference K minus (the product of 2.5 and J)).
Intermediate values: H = 6.135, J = 6.50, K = 6.50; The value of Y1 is -3.61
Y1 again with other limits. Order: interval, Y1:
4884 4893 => -3.52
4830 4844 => -3.52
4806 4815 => -3.57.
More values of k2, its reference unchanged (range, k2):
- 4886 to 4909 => 0.43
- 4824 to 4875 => 0.11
